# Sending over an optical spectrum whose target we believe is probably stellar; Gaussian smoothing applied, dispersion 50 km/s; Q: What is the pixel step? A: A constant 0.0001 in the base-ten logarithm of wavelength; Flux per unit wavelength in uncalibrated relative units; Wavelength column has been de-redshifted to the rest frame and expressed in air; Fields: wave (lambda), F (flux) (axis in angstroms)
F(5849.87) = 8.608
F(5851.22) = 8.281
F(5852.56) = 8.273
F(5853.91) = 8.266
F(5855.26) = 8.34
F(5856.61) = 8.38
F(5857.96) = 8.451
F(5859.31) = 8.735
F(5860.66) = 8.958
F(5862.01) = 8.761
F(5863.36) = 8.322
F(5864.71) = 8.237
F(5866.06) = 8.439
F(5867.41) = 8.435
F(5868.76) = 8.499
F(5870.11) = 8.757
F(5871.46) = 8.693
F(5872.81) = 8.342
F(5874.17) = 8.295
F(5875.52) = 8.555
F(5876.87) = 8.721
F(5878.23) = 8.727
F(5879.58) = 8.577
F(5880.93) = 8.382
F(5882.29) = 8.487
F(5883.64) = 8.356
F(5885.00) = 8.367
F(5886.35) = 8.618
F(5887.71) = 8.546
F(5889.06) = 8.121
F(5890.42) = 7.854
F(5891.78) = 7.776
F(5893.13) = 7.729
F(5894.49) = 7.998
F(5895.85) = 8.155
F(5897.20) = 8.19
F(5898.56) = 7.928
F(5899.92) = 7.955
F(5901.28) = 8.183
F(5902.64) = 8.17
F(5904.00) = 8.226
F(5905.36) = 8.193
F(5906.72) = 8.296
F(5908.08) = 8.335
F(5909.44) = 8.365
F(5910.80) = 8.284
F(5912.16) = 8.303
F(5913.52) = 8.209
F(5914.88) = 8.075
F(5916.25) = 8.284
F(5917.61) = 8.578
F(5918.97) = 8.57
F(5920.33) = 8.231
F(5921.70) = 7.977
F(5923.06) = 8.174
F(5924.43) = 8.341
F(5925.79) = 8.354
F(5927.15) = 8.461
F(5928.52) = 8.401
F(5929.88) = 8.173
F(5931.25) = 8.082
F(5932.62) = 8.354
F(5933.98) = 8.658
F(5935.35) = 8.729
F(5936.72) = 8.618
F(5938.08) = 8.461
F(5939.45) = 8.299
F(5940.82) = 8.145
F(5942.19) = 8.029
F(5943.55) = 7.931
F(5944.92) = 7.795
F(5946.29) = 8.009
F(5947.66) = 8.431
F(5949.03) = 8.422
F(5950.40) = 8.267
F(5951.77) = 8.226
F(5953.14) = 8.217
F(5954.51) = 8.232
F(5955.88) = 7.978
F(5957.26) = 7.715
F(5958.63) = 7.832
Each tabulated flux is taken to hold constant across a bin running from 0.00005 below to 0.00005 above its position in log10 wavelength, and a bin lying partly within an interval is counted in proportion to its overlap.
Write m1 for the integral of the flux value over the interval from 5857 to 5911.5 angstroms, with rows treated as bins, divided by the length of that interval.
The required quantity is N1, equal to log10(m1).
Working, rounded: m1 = 8.35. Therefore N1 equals 0.922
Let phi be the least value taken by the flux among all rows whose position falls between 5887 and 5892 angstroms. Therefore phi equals 7.776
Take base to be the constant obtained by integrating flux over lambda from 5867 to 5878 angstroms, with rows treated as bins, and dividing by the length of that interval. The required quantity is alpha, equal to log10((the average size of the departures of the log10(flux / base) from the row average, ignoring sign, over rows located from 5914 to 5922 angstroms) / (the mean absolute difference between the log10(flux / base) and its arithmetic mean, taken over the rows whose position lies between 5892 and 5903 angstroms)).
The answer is 0.13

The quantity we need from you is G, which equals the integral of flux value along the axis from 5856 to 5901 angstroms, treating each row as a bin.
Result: 377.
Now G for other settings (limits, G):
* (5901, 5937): 299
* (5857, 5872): 129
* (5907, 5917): 83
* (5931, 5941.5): 89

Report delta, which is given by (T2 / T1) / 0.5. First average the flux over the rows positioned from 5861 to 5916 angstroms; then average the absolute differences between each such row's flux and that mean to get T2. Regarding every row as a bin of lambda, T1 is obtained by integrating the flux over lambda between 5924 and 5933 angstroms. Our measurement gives 0.005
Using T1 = 75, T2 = 0.203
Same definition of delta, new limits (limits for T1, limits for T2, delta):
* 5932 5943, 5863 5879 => 0.003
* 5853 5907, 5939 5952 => 0.001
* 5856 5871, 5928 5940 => 0.003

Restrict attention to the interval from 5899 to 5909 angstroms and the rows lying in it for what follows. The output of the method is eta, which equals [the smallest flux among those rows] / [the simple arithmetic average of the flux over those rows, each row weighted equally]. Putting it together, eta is 0.971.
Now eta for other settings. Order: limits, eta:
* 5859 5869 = 0.964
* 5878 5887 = 0.983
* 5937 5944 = 0.970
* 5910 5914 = 0.993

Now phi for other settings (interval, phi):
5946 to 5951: 8.009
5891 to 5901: 7.729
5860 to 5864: 8.322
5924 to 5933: 8.082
